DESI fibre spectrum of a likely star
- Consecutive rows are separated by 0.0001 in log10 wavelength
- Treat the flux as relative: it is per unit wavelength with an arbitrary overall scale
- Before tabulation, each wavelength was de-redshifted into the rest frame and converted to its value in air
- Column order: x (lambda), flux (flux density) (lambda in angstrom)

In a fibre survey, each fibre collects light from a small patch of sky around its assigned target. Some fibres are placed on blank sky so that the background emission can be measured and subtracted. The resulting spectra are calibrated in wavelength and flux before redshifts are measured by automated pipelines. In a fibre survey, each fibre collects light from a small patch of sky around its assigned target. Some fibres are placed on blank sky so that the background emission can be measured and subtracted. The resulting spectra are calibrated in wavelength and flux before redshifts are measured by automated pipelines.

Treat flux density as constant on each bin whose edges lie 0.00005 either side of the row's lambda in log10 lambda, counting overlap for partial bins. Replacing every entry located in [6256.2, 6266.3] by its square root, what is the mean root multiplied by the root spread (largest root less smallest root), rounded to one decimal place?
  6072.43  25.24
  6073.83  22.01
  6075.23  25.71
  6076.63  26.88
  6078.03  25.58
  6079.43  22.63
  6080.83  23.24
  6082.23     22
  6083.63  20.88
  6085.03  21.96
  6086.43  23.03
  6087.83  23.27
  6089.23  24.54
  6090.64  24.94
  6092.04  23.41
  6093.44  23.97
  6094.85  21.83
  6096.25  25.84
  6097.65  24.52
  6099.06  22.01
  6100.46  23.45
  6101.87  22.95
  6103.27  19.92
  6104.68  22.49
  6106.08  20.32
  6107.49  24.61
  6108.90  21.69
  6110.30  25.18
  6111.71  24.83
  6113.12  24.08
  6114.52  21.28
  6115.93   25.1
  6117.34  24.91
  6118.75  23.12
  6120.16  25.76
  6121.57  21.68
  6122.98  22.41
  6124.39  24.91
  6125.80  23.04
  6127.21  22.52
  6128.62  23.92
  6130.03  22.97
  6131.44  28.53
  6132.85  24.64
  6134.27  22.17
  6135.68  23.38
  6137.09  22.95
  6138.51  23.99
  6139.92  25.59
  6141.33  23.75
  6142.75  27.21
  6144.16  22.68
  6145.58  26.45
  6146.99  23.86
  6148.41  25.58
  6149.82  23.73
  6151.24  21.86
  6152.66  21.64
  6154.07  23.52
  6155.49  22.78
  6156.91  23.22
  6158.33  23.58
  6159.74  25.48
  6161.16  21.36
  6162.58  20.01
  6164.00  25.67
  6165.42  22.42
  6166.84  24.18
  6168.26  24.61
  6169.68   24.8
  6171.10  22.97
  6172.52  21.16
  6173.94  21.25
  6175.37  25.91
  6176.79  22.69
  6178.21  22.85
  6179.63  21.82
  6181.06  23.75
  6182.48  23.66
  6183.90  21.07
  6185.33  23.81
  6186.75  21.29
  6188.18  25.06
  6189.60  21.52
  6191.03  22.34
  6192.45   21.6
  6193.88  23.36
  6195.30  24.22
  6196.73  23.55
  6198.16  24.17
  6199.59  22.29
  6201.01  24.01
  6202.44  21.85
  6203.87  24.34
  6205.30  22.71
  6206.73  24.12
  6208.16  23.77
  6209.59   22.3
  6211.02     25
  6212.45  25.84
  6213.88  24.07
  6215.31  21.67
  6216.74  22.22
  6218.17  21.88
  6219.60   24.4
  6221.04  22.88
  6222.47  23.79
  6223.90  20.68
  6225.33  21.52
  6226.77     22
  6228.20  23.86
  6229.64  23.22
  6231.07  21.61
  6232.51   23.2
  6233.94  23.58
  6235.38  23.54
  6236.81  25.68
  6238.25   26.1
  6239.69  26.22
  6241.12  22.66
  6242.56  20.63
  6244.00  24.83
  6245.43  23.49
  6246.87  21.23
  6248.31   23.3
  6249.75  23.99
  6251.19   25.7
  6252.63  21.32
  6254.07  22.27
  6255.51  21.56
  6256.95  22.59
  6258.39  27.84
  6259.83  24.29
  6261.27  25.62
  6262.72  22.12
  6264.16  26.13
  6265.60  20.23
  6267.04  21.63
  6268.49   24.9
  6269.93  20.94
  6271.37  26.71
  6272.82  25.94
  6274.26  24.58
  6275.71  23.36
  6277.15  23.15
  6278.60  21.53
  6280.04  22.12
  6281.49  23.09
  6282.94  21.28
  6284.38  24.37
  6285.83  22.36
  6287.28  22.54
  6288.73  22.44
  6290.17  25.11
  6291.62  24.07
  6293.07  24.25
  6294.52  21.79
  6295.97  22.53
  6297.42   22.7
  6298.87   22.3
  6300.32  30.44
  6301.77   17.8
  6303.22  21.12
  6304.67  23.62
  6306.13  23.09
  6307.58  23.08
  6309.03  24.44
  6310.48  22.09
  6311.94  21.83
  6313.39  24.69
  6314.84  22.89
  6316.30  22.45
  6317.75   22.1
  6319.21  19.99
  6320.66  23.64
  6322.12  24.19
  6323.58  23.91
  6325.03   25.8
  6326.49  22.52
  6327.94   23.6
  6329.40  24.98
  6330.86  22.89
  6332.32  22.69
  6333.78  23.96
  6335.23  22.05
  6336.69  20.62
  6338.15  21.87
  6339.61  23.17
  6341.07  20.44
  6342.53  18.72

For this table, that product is 3.8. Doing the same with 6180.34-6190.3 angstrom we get 2.0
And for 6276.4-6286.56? 1.5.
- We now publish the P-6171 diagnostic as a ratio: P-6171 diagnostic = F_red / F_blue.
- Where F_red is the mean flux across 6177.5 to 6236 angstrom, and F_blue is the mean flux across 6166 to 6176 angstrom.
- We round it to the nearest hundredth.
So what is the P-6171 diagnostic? 0.98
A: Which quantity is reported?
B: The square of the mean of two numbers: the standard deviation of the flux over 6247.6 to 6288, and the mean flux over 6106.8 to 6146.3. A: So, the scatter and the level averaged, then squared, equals 169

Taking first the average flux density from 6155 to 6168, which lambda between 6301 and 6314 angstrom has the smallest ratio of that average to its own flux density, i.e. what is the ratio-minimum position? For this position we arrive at 6313.39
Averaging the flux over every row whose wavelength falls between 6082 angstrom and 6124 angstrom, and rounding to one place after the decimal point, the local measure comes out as 23.2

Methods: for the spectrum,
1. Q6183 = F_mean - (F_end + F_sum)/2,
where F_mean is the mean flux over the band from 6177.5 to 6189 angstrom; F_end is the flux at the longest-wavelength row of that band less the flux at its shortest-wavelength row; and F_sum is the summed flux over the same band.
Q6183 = -70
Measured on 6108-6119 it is -72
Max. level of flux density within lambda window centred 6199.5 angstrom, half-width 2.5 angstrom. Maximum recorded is 24.17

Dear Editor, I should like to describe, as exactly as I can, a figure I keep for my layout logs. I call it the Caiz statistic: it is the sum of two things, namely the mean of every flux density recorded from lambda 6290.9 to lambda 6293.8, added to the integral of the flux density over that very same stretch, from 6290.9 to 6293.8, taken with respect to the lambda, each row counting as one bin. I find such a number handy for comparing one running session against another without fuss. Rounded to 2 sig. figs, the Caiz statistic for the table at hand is 94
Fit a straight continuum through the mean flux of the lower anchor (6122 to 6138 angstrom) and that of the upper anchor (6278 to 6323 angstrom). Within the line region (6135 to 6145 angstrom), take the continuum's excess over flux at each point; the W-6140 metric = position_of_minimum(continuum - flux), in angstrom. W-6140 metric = 6142.75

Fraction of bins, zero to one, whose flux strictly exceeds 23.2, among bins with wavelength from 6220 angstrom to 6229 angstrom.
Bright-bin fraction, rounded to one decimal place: 0.3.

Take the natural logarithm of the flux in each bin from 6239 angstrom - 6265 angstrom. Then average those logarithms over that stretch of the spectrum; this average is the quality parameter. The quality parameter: 3.160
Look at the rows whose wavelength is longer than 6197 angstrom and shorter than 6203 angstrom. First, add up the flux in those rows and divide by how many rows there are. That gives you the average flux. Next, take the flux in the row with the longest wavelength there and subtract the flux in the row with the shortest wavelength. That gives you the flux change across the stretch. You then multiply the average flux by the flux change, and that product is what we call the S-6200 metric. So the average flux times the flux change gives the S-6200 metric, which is -54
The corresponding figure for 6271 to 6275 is -55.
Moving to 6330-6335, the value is 25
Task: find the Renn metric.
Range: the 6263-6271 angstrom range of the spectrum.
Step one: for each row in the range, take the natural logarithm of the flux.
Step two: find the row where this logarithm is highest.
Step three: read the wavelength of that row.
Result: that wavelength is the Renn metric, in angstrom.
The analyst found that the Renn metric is 6264.16 angstrom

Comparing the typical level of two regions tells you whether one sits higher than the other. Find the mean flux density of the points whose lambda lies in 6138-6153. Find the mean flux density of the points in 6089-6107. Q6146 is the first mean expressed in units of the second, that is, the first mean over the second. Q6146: 1.05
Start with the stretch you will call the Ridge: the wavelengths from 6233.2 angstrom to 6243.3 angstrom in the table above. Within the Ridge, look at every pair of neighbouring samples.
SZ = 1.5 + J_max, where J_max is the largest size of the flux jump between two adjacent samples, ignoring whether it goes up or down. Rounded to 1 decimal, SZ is 5.1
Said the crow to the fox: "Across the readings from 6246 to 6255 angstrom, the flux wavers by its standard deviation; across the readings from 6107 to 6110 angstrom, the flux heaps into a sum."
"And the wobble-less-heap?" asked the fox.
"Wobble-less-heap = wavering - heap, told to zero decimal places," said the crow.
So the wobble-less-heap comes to -45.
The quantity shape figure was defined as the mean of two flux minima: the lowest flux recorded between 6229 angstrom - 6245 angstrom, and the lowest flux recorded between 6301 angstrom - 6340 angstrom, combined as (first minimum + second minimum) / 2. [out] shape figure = 19.2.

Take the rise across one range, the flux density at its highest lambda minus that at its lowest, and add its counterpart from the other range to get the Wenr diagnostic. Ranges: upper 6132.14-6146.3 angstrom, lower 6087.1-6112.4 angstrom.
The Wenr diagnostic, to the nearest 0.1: 3.4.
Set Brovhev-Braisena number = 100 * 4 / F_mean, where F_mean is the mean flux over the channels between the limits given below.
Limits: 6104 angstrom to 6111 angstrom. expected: 17.5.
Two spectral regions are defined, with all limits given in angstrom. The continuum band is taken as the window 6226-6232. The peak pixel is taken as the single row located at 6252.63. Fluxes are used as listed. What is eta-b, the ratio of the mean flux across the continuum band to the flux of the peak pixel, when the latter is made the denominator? 1.06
